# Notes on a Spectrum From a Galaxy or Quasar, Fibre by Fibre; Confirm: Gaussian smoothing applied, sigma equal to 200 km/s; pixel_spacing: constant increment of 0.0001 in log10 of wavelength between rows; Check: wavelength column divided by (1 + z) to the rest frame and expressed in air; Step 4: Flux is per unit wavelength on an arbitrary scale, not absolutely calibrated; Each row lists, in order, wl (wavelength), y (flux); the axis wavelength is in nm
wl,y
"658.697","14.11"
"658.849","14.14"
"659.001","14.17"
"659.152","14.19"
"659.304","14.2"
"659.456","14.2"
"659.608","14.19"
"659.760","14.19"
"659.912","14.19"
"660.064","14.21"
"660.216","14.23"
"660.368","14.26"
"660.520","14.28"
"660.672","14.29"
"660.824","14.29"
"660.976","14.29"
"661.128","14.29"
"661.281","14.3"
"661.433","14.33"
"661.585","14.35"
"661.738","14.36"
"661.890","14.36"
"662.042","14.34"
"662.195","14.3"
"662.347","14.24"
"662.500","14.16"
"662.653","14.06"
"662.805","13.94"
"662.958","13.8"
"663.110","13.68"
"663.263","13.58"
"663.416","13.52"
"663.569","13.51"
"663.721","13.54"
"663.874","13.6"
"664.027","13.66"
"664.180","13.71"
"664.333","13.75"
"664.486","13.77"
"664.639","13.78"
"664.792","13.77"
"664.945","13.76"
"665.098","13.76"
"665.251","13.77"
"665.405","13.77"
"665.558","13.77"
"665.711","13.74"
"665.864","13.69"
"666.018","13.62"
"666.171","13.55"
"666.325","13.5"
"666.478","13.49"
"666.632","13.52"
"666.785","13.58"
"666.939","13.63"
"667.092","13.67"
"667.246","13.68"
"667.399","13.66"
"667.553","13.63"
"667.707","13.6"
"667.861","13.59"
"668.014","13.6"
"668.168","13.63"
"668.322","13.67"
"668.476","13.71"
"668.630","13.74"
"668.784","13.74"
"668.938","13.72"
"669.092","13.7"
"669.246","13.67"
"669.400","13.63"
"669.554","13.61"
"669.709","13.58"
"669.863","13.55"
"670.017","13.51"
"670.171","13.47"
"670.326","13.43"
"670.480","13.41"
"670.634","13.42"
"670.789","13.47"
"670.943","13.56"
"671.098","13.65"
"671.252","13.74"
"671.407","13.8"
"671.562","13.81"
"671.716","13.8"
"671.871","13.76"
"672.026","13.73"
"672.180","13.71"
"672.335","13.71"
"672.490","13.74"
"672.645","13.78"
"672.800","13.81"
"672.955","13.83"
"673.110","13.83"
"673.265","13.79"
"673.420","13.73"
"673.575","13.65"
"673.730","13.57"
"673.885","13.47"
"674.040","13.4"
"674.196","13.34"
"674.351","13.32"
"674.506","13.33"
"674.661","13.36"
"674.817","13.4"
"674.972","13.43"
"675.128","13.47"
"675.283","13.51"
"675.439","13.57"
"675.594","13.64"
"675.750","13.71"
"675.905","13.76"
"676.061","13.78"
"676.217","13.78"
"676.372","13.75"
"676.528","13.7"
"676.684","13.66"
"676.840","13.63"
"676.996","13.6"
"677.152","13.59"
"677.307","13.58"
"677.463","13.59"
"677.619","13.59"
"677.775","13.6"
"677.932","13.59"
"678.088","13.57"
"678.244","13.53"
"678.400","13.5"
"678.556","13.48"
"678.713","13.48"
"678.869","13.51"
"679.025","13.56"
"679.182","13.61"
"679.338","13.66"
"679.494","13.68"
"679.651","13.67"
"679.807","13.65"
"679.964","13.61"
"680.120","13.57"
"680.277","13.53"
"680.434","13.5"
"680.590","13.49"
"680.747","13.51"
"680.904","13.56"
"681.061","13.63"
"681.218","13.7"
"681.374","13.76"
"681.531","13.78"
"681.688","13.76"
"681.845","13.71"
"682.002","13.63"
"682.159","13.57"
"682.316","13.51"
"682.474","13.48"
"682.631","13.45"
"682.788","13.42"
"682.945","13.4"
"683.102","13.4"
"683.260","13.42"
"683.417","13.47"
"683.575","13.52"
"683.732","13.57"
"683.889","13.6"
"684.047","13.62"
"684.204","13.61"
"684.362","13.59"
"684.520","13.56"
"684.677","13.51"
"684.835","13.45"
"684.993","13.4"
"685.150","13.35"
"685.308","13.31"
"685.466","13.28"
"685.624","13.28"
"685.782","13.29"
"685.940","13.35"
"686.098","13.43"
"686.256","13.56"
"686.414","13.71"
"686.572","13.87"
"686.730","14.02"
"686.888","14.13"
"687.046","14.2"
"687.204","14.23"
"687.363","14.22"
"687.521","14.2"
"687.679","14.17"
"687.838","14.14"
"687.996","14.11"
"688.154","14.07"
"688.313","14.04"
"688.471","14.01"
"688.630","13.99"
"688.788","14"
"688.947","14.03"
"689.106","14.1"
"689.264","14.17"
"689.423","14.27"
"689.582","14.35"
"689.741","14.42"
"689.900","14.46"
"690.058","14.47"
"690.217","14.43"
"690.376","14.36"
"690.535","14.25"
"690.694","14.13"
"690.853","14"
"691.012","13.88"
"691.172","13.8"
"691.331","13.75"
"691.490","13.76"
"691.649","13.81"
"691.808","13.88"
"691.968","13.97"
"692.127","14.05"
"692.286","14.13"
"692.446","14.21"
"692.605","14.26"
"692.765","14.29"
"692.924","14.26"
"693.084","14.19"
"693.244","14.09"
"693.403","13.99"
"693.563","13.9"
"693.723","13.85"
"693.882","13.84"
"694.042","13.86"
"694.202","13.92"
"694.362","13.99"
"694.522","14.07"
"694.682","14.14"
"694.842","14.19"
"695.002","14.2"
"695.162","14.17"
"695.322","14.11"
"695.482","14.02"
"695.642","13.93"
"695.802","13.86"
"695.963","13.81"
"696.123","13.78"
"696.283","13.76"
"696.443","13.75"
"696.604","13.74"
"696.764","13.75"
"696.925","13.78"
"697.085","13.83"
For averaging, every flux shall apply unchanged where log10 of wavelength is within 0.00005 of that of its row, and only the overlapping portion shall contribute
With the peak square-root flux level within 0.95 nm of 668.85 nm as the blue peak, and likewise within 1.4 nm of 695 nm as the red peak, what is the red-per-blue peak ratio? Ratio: 1.02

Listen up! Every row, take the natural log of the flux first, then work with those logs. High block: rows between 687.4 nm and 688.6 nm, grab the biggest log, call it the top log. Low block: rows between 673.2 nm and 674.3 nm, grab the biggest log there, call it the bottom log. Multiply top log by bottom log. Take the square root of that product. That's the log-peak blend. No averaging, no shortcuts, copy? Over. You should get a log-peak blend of 2.64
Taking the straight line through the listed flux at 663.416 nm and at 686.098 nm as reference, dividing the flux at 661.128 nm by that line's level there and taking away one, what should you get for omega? 0.056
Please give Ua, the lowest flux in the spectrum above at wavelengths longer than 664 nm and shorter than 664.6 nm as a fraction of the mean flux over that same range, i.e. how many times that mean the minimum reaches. 0.995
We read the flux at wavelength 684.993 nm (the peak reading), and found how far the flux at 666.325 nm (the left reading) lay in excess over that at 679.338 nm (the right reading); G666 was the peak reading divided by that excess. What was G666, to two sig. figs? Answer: -84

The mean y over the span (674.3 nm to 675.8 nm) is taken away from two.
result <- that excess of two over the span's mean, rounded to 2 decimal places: -11.47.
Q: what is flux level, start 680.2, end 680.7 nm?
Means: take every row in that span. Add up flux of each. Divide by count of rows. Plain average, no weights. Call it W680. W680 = 13.5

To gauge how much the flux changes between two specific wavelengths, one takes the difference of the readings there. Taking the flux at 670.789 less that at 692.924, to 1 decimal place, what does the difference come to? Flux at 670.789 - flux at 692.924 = -0.8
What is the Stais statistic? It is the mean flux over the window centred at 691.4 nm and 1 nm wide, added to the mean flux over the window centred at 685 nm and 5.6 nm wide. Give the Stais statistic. 27.43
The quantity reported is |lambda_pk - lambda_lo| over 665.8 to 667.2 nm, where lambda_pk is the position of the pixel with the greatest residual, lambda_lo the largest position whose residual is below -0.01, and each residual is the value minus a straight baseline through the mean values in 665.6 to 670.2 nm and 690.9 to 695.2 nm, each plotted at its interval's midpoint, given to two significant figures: 0.92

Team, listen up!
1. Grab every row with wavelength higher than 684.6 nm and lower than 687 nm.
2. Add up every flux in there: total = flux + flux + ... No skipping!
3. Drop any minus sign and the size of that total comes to 202.9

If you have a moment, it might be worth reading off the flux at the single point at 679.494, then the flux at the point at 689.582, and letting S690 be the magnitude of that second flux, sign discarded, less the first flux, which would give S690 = 0.7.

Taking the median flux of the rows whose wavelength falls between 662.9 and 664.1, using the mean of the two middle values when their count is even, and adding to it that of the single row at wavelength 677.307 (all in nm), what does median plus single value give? 27.2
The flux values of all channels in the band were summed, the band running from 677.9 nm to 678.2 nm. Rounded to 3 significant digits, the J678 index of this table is 27.2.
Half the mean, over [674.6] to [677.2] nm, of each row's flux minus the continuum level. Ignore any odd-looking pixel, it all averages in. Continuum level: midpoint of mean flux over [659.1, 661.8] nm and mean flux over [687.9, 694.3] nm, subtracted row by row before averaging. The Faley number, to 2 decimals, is -0.28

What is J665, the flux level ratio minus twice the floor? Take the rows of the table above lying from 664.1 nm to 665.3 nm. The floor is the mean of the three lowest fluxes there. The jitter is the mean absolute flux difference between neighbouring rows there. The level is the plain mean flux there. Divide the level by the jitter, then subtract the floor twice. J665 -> 936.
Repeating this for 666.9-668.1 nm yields 609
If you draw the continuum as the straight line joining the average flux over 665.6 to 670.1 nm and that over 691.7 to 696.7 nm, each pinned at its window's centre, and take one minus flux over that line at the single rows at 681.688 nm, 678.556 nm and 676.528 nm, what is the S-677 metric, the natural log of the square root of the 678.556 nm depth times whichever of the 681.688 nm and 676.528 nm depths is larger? -4.6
